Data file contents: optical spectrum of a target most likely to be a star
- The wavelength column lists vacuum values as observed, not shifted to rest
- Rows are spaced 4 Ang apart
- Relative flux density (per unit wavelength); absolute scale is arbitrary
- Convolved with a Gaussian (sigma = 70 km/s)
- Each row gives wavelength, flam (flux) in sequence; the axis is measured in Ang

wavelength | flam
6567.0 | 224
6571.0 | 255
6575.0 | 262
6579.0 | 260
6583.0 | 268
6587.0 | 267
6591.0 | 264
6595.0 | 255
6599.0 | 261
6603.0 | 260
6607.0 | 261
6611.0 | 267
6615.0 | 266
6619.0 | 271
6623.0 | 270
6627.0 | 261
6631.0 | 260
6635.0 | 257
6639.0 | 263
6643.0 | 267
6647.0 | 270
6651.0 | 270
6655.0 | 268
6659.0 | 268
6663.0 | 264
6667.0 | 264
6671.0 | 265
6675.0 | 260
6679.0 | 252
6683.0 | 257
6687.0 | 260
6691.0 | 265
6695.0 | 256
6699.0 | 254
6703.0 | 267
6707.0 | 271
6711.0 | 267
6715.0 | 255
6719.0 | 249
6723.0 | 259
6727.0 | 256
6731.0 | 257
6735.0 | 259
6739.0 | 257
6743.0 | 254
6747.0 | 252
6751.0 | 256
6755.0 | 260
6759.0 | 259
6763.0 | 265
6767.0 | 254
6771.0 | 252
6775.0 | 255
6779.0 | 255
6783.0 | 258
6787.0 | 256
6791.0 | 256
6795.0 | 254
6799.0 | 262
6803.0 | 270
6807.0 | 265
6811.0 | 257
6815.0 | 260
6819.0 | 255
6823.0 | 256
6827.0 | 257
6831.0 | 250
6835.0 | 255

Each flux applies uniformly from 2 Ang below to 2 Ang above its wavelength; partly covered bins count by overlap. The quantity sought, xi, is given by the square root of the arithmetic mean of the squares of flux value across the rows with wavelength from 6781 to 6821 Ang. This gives 259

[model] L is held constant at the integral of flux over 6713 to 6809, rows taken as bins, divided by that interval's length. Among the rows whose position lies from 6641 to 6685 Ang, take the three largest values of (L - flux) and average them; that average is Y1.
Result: 1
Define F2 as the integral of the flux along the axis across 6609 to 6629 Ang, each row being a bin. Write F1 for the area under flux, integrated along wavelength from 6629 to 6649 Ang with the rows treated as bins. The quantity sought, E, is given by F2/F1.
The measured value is 1.01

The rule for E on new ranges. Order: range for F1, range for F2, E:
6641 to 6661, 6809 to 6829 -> 0.96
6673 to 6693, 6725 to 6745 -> 0.99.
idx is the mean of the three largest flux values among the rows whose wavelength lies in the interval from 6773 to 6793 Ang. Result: 257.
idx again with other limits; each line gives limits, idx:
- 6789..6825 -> 266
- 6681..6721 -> 268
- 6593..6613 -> 263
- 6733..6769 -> 261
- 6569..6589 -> 266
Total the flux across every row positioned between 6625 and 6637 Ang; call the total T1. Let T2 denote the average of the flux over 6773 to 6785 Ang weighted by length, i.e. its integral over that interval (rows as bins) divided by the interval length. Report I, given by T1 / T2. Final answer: 3.04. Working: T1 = 778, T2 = 256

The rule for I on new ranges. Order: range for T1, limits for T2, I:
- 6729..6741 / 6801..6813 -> 2.93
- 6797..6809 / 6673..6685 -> 3.11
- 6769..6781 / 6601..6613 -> 2.90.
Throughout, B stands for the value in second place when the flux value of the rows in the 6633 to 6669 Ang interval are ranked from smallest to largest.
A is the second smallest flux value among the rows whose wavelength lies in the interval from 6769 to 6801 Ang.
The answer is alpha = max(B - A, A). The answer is 254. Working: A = 254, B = 263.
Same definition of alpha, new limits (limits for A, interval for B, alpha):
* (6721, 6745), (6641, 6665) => 256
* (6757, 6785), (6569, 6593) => 254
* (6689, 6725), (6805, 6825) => 254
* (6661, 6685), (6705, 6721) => 257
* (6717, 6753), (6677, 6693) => 252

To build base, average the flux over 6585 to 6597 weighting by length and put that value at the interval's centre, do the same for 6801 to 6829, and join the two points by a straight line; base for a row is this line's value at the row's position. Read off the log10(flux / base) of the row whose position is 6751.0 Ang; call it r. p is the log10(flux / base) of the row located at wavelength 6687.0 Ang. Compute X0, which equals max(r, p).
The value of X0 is -0.002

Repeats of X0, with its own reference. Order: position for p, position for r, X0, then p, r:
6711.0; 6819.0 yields 0.010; 0.010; -0.0084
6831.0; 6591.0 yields 0.003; -0.017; 0.0033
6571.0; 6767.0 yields -0.011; -0.012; -0.0109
